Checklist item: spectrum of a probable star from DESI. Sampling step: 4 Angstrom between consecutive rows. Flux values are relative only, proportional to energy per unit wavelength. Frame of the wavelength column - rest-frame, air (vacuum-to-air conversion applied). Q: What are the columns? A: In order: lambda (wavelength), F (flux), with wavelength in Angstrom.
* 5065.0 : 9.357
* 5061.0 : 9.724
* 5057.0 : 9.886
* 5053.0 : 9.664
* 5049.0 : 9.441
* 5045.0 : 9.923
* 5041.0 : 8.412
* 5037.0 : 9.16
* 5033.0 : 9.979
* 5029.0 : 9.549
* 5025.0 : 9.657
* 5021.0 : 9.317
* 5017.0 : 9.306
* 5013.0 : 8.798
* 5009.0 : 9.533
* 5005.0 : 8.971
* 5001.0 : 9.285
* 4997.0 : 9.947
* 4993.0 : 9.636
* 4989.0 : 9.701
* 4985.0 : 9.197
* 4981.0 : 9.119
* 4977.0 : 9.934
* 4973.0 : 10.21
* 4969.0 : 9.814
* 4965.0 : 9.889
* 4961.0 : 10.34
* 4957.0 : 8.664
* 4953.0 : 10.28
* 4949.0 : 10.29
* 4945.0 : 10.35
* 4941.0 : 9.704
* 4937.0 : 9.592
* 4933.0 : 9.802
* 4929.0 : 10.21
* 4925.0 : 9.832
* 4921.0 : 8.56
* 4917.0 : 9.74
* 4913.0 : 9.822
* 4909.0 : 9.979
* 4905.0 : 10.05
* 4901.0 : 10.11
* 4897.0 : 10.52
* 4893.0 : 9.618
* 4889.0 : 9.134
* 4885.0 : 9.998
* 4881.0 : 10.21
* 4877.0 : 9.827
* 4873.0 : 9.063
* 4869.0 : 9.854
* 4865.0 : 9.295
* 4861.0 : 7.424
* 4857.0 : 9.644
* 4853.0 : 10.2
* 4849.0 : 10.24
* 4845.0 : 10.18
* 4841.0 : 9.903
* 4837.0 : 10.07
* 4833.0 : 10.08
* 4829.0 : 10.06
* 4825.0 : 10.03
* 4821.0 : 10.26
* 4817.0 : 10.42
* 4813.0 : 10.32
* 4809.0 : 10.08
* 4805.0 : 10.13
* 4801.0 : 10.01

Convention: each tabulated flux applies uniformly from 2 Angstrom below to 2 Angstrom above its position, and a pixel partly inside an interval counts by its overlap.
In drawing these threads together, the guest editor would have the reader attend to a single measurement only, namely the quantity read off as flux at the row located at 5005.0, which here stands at 8.971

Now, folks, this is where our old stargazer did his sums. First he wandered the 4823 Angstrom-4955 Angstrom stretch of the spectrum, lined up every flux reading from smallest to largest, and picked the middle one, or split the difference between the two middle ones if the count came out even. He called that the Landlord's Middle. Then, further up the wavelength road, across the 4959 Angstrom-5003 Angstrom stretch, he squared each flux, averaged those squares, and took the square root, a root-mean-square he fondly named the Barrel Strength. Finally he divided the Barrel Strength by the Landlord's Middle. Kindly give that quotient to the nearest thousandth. 0.976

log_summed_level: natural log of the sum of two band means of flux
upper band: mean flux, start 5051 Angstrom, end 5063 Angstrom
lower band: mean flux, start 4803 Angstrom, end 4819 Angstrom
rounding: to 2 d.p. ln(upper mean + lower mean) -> 3.00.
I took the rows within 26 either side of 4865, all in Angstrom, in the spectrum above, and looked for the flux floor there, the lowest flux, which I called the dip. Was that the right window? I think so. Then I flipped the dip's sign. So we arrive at -7.42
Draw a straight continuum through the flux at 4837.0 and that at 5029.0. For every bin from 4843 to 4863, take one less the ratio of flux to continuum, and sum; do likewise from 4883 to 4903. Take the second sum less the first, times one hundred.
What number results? -22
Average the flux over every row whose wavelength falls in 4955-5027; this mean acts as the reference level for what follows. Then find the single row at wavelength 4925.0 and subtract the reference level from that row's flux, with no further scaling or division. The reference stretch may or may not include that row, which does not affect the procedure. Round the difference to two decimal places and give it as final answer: 0.31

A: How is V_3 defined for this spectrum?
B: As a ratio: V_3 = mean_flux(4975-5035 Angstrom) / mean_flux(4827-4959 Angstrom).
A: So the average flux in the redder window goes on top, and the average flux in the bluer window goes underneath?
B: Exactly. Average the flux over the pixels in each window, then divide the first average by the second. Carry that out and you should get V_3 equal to 0.97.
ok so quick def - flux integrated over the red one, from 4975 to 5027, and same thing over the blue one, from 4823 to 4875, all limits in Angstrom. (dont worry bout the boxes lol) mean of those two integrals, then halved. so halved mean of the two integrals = 248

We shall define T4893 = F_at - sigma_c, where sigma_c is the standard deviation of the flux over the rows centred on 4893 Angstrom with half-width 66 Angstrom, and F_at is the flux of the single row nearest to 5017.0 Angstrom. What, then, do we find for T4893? 8.7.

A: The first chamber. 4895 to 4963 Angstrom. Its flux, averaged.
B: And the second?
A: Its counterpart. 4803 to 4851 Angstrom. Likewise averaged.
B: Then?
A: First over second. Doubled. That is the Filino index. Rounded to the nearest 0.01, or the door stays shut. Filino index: 1.95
